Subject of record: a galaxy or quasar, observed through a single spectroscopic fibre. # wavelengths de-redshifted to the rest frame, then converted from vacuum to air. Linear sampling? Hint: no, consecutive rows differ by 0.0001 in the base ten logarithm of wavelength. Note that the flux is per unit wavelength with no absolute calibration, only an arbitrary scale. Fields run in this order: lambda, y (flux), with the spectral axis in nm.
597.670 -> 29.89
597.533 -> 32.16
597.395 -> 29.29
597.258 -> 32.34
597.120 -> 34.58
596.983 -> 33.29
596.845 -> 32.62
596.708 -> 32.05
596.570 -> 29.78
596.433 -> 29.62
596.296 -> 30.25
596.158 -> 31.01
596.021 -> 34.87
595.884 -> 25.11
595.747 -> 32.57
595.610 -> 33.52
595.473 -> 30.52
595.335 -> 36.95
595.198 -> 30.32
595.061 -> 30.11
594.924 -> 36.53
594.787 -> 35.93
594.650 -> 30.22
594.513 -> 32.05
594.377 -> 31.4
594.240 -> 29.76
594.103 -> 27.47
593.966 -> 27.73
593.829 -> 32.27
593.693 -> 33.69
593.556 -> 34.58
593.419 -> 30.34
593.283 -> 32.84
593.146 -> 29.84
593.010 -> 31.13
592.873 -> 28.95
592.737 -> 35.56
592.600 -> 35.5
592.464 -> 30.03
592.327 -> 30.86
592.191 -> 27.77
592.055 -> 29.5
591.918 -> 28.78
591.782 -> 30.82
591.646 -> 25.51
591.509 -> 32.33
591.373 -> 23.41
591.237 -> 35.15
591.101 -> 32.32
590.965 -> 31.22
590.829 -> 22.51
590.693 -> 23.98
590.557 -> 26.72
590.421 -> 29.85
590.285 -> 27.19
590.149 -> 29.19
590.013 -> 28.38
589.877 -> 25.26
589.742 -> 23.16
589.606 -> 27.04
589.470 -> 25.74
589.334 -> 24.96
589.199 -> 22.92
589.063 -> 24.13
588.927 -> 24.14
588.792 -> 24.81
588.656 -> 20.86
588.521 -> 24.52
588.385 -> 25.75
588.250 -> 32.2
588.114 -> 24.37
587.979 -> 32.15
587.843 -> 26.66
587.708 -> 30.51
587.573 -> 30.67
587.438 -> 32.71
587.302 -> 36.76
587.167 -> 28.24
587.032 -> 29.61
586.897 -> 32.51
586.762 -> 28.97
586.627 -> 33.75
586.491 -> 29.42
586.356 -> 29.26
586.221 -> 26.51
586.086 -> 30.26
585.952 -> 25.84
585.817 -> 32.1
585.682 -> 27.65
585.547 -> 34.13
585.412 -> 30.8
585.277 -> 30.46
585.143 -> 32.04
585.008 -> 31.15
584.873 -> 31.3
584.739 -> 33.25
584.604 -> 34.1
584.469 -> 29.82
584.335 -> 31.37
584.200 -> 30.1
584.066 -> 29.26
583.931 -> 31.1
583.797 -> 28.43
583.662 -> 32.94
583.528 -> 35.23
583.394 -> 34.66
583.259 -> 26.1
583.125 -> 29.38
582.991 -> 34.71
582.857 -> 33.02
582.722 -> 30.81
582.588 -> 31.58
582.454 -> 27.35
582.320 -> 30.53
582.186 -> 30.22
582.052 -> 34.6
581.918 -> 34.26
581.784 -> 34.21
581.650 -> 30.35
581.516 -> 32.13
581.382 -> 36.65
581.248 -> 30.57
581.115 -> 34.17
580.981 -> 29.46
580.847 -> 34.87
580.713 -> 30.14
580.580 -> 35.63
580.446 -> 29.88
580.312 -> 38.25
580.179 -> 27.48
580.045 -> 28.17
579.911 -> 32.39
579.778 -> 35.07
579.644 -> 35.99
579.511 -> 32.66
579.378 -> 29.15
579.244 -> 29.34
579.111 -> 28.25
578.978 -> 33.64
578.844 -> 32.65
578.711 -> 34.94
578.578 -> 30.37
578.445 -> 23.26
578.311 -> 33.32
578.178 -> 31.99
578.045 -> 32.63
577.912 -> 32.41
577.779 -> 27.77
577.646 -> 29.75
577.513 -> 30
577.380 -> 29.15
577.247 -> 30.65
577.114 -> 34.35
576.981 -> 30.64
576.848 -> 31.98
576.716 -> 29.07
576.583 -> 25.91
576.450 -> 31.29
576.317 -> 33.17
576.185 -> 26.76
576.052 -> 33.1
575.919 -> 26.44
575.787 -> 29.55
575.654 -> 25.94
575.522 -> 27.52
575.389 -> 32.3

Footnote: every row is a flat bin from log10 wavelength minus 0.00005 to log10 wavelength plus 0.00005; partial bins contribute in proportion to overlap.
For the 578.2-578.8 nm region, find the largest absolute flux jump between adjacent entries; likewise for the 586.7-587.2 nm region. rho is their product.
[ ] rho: 36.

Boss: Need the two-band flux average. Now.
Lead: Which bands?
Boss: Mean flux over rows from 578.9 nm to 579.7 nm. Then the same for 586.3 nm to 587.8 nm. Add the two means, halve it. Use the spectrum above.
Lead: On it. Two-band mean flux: 31.3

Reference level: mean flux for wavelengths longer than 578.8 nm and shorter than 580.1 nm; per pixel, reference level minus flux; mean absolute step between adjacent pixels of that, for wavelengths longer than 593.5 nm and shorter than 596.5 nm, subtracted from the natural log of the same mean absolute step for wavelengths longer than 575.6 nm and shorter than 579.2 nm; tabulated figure -1.9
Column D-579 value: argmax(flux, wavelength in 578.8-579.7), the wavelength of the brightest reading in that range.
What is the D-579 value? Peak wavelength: 579.644 nm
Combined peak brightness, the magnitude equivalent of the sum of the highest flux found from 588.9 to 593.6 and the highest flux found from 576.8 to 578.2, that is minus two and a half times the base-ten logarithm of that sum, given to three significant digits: -4.61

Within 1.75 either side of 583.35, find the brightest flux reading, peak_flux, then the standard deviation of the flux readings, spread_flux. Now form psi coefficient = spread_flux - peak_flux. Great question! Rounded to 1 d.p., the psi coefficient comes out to -32.8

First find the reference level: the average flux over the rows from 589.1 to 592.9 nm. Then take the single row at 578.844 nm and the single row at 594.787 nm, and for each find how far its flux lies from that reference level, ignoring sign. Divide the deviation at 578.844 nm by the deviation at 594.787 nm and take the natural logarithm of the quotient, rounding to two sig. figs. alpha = -0.57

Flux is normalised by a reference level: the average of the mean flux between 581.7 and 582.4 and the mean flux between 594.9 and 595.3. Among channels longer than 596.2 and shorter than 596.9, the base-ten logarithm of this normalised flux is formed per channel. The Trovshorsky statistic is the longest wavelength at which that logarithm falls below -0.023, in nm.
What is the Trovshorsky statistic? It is 596.570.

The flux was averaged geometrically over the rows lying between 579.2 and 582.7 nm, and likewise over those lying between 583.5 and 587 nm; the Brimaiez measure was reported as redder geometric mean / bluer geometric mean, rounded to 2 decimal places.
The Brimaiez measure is 0.96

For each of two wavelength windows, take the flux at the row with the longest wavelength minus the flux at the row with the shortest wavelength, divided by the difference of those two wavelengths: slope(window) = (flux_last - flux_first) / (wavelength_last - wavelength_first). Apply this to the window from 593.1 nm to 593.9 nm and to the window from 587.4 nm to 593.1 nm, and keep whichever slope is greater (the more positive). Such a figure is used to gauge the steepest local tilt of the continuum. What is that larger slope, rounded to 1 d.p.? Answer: 3.6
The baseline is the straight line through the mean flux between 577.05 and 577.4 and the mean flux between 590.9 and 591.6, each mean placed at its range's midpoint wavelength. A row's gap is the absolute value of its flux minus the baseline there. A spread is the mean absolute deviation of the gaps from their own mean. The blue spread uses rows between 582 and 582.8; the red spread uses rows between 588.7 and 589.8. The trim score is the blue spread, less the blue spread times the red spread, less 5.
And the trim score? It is -5.04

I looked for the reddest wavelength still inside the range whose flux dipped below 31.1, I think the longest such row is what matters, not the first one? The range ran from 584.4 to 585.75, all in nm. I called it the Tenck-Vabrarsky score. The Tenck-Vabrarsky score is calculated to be 585.682 nm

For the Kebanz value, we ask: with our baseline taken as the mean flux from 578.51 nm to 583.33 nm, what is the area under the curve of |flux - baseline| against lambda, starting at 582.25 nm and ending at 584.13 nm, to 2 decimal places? 4.52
